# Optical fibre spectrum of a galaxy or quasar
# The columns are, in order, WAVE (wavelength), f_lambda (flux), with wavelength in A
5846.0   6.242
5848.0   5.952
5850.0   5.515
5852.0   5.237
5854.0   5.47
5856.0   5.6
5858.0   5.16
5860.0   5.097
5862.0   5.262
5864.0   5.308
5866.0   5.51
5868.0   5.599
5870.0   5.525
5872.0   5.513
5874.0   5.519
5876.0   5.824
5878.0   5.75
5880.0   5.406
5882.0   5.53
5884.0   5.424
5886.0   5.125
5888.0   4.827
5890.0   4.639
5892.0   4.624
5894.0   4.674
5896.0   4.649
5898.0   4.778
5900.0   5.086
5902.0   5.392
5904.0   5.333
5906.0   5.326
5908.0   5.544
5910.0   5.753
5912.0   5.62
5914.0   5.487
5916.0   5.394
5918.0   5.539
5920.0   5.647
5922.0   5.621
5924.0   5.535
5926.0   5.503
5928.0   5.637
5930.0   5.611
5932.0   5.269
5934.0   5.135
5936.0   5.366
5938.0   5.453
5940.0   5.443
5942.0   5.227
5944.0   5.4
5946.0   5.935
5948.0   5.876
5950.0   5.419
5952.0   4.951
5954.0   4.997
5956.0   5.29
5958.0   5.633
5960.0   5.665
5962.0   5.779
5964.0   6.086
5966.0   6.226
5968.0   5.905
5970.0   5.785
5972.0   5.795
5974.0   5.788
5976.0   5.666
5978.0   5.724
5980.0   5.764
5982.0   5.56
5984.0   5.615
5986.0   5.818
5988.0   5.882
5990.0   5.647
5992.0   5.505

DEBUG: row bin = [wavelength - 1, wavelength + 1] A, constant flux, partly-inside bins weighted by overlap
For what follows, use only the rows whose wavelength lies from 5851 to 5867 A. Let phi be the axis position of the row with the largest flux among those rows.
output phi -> 5856.0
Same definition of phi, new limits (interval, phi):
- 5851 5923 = 5876.0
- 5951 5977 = 5966.0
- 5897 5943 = 5910.0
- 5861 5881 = 5876.0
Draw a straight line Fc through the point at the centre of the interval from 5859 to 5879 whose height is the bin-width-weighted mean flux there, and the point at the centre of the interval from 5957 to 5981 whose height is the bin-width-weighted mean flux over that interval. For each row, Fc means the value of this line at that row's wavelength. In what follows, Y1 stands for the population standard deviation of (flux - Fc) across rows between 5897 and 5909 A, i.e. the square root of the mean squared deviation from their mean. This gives 0.24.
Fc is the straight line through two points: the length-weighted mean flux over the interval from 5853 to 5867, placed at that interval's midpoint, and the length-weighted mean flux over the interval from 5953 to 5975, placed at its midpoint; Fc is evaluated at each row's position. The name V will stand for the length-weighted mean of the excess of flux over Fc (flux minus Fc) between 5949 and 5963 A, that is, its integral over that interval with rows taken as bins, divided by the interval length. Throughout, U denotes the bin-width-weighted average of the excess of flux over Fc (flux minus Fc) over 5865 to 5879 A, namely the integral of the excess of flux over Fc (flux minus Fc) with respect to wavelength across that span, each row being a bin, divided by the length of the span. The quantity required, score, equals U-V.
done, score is 0.52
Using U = 0.22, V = -0.30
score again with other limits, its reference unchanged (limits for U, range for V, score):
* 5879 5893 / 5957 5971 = -0.50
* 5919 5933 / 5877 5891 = 0.15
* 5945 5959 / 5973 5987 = -0.16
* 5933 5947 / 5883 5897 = 0.39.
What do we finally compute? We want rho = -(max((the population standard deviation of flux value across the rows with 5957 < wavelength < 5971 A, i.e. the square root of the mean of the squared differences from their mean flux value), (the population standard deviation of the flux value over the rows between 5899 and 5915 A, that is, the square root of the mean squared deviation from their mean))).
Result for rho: -0.20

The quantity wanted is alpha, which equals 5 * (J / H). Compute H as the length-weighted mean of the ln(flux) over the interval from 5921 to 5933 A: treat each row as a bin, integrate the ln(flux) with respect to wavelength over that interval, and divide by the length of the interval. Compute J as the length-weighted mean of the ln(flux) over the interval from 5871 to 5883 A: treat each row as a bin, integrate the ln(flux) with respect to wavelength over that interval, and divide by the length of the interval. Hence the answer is 5.03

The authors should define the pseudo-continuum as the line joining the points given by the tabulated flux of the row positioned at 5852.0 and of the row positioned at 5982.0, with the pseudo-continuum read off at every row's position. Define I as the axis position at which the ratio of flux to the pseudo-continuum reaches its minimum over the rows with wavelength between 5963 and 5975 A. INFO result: 5974.0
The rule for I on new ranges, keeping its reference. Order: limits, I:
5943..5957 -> 5952.0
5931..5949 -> 5934.0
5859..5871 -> 5860.0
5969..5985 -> 5982.0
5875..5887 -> 5886.0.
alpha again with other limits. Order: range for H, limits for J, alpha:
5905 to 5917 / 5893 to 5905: 4.70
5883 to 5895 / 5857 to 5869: 5.27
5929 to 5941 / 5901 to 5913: 5.06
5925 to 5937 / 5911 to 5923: 5.07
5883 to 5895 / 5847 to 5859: 5.37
